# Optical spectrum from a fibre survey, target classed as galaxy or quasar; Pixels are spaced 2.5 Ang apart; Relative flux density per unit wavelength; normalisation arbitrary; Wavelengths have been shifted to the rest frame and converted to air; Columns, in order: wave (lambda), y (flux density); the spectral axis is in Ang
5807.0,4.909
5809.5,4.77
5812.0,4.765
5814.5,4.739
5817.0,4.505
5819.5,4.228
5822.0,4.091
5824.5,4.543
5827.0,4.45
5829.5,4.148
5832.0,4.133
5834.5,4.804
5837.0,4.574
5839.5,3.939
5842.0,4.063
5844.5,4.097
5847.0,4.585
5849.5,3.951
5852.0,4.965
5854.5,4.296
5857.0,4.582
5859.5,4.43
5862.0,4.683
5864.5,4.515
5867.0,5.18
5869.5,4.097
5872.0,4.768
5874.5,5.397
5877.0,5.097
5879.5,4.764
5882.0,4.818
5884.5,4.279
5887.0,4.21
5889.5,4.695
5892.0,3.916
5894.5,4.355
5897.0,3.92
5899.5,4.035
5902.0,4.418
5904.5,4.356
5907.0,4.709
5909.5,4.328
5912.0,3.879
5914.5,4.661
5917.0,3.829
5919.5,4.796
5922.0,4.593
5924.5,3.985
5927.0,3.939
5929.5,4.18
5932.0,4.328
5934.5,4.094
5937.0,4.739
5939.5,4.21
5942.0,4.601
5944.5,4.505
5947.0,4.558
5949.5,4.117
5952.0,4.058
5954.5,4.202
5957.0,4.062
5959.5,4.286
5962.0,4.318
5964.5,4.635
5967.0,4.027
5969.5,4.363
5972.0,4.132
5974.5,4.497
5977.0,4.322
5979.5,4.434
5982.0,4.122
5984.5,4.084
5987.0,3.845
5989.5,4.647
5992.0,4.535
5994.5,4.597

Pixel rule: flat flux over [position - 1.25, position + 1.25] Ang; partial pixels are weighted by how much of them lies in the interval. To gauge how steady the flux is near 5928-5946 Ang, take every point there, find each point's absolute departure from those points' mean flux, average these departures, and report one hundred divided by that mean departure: 496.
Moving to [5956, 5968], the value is 565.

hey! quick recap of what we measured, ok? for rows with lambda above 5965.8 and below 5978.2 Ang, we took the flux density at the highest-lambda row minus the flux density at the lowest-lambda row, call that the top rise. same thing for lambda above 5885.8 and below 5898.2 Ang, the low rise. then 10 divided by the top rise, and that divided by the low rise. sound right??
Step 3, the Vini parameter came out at -117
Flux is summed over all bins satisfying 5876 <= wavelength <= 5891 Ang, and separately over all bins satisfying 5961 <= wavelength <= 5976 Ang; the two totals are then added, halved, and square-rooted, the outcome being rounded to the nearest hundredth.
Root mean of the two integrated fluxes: 5.19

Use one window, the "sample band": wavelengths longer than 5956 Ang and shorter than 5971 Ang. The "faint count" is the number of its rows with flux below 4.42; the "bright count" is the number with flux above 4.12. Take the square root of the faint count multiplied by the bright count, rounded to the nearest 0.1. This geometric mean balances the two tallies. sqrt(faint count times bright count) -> 4.5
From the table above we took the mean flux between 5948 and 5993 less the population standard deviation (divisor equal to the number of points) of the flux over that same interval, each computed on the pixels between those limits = 4.04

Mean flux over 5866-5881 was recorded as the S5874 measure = 4.88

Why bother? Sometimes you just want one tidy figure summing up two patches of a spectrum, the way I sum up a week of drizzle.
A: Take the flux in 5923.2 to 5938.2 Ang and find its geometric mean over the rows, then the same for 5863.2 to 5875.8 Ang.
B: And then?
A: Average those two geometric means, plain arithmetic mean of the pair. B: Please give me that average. 4.49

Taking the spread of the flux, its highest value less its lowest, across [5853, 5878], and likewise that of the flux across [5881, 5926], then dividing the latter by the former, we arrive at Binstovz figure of 0.8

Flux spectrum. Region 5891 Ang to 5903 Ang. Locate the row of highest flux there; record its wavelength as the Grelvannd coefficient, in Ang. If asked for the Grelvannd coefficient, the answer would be 5902.0 Ang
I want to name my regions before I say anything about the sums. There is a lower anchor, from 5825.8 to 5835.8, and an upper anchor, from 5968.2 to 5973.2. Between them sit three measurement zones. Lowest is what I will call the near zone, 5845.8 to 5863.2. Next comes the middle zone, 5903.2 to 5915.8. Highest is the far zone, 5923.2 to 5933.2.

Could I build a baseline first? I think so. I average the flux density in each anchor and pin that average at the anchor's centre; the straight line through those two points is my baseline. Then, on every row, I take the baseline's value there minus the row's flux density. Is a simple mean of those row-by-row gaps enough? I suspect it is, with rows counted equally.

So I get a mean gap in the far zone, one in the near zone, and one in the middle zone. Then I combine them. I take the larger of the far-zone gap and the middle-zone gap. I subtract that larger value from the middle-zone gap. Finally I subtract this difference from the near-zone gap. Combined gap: 0.1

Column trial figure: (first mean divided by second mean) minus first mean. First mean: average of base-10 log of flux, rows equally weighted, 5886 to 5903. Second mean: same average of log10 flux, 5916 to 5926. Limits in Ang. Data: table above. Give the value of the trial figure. 0.364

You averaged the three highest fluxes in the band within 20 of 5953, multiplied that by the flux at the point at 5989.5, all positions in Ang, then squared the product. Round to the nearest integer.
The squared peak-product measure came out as 469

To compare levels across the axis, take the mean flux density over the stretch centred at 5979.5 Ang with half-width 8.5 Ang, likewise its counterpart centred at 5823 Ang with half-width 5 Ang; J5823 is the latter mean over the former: 1.03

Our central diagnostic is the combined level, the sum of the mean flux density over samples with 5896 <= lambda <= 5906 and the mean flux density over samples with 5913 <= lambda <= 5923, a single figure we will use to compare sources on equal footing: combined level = 8.65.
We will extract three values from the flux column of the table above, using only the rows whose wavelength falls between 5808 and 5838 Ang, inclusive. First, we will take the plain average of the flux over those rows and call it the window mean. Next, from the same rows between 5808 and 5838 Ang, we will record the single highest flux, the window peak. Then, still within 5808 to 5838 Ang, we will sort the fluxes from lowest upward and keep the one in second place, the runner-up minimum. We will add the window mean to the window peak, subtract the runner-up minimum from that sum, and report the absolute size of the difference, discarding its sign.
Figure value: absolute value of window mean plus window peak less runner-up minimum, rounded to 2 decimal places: 5.15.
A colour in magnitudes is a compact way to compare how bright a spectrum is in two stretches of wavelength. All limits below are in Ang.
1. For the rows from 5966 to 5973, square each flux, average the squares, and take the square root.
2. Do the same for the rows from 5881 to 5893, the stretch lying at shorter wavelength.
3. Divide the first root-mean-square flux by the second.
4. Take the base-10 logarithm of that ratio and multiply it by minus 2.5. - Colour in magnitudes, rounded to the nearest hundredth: 0.06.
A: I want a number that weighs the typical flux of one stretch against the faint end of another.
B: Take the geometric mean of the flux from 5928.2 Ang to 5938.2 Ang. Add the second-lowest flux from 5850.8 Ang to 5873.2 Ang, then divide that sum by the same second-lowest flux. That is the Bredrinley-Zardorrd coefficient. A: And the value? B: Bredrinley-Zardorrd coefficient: 2.01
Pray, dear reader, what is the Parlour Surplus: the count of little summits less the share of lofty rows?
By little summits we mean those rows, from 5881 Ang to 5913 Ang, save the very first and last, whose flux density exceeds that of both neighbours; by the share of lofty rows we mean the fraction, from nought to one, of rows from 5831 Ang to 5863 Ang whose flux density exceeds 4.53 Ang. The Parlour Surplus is 3.54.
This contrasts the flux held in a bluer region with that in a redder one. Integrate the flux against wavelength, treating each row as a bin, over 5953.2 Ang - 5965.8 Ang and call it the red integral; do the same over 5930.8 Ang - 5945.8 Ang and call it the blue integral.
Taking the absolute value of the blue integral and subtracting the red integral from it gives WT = 12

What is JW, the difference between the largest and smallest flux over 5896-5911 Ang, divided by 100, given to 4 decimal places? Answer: 0.0079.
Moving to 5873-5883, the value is 0.0063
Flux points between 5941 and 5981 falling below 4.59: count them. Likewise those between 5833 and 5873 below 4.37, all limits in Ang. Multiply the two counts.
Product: 84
